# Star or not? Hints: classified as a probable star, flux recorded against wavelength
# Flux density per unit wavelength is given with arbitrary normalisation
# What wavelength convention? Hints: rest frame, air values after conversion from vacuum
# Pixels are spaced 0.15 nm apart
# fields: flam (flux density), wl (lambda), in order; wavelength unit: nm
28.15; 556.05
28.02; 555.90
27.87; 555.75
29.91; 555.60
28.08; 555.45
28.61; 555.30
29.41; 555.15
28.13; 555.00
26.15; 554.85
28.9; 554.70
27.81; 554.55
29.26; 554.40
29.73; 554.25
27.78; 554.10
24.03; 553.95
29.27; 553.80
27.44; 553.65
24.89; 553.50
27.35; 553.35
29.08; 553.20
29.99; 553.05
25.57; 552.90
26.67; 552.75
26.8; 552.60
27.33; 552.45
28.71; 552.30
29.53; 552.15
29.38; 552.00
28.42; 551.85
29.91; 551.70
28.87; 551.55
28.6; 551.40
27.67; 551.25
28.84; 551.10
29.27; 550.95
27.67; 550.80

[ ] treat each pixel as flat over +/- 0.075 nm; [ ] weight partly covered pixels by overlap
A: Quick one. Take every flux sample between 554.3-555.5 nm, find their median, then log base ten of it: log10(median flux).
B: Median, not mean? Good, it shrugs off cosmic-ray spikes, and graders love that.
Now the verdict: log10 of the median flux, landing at 1.45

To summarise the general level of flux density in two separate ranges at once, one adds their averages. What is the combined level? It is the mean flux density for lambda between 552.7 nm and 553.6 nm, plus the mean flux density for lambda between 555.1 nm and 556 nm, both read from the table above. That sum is 55.9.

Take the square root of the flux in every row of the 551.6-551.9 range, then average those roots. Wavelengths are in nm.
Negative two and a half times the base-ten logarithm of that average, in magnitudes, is -1.83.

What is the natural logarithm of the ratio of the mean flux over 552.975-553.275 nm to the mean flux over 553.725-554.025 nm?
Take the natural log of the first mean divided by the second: 0.10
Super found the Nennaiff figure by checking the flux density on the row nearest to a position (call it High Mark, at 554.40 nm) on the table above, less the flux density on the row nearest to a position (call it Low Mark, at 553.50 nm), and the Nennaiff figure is 4.4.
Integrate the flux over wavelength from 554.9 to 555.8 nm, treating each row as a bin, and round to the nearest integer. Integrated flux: 26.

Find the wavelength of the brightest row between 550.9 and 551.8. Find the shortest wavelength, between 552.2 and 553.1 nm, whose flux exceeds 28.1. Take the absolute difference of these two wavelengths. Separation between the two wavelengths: 0.60 nm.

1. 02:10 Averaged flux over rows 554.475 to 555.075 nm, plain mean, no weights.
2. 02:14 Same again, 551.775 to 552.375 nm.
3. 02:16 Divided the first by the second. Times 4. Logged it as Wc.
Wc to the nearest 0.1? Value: 3.8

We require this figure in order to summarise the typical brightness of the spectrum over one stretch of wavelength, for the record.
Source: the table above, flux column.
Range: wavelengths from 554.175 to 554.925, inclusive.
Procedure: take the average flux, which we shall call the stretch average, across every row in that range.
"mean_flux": 28.4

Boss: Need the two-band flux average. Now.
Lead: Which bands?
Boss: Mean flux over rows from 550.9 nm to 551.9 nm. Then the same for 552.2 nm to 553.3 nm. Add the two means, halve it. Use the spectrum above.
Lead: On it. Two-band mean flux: 28.3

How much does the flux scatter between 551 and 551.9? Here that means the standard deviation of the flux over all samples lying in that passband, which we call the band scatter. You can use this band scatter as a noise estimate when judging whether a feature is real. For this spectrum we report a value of 0.7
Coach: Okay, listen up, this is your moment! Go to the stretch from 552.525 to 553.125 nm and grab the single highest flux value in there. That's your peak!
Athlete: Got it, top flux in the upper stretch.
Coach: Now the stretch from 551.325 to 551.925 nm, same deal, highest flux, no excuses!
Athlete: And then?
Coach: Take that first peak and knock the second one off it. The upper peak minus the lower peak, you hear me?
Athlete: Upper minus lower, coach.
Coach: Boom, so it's 0.1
